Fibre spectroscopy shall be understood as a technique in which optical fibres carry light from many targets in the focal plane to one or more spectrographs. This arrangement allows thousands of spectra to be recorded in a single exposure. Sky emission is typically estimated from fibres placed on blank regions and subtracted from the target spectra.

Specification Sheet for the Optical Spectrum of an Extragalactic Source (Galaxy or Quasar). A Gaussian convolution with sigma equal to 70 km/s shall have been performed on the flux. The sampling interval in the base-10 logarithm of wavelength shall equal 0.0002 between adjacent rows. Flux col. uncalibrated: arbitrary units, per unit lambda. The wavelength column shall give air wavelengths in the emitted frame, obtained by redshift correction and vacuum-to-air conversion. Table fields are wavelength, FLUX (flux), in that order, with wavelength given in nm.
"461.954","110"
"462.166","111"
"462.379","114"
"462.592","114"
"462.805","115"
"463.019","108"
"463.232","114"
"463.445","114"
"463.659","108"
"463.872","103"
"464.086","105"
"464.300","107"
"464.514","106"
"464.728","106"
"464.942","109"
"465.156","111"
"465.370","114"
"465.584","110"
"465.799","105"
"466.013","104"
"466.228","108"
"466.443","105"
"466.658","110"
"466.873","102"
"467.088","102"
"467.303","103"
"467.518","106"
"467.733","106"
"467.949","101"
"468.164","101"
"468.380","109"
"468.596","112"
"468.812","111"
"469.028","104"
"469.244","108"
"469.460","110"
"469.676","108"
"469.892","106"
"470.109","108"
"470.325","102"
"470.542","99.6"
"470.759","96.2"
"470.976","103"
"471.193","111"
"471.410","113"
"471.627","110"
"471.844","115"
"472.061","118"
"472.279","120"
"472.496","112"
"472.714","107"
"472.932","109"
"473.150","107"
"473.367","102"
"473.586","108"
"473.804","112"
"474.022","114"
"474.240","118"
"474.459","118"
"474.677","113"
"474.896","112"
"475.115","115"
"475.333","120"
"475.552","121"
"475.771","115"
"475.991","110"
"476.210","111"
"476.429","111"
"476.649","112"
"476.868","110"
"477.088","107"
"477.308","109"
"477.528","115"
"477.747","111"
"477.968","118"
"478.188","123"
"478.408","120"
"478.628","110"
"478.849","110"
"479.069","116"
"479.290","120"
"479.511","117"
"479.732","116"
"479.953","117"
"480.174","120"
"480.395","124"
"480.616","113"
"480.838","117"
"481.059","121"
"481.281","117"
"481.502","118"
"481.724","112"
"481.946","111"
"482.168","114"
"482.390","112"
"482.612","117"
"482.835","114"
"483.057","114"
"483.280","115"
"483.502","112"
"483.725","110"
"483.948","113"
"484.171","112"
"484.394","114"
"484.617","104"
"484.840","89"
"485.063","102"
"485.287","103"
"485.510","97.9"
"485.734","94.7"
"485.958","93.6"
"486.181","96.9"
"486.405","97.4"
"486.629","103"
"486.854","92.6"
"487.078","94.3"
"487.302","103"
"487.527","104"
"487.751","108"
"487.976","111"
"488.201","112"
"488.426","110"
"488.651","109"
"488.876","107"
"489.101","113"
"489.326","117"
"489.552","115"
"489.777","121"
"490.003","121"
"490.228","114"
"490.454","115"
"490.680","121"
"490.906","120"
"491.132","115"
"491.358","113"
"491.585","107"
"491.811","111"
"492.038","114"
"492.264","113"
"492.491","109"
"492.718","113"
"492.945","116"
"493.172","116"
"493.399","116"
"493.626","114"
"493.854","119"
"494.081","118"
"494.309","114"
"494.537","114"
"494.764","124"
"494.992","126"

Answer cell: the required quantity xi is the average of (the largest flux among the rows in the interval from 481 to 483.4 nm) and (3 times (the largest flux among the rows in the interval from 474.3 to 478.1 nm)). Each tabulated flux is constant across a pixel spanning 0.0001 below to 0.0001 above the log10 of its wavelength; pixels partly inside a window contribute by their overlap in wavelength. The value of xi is 242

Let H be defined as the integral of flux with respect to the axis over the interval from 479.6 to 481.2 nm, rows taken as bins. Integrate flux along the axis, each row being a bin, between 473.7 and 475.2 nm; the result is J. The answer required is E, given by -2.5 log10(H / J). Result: -0.10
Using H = 189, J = 172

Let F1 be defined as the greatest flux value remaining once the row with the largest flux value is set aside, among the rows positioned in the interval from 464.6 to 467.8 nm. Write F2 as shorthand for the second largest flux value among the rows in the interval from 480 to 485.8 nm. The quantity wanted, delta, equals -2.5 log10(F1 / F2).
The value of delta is 0.09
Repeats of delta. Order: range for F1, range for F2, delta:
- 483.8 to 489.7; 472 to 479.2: 0.06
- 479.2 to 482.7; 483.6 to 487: -0.07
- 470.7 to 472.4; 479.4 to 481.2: 0.03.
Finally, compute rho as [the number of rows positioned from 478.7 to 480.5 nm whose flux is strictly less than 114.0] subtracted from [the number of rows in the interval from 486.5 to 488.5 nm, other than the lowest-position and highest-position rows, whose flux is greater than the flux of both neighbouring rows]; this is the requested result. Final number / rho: 0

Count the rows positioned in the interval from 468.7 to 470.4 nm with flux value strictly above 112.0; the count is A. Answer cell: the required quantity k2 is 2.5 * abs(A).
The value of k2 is 0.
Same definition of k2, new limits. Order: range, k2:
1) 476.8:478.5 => 10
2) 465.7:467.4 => 0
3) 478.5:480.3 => 15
